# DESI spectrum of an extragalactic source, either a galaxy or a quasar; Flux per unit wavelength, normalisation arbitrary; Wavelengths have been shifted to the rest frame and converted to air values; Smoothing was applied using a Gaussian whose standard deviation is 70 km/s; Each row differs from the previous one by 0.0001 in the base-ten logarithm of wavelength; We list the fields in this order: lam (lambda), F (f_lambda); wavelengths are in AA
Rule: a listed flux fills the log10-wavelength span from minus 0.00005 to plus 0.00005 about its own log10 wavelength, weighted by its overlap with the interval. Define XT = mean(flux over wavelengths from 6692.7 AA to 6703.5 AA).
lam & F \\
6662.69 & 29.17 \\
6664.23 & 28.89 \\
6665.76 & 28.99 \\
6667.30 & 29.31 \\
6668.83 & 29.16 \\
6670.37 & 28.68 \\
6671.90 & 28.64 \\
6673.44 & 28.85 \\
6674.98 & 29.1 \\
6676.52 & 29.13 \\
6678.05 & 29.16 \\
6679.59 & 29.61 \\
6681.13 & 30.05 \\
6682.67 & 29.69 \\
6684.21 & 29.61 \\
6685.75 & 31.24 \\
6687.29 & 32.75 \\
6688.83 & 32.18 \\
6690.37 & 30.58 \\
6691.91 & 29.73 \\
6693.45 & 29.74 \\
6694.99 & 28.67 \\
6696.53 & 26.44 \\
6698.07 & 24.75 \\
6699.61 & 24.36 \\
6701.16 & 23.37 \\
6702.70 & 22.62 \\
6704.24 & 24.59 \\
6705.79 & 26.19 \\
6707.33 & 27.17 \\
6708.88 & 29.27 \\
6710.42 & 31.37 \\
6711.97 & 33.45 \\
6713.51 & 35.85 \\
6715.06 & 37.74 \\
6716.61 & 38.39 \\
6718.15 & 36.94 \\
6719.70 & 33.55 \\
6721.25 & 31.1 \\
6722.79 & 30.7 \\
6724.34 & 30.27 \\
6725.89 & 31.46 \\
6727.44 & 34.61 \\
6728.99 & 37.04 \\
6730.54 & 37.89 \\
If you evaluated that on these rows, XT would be 25.7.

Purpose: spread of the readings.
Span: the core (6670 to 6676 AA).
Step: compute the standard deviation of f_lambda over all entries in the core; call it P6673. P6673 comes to 0.2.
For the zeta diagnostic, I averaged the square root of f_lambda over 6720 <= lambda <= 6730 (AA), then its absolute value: 5.7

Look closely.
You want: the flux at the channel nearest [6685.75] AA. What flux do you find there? 31.24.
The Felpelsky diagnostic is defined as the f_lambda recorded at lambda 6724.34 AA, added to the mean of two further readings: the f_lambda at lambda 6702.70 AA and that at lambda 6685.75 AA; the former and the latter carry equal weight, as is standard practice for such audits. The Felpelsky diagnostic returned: 57.2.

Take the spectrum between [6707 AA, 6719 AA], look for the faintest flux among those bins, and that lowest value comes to 27.17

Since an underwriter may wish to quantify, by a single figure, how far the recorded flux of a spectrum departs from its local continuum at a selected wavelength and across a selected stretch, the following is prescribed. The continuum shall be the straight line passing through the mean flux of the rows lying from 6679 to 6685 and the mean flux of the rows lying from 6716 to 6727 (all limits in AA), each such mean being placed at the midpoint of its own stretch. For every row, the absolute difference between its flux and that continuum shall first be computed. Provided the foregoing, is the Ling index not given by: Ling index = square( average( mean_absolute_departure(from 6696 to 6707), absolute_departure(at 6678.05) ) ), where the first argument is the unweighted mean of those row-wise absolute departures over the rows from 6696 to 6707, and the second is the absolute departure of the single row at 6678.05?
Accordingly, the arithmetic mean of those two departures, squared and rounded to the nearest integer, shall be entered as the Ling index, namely 12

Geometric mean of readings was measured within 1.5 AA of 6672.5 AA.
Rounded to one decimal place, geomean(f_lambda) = 28.7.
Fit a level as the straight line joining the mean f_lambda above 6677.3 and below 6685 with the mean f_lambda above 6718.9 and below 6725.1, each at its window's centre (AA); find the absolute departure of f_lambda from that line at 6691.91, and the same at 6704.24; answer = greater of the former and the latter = 6.0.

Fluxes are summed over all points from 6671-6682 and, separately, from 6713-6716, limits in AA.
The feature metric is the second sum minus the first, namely -131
